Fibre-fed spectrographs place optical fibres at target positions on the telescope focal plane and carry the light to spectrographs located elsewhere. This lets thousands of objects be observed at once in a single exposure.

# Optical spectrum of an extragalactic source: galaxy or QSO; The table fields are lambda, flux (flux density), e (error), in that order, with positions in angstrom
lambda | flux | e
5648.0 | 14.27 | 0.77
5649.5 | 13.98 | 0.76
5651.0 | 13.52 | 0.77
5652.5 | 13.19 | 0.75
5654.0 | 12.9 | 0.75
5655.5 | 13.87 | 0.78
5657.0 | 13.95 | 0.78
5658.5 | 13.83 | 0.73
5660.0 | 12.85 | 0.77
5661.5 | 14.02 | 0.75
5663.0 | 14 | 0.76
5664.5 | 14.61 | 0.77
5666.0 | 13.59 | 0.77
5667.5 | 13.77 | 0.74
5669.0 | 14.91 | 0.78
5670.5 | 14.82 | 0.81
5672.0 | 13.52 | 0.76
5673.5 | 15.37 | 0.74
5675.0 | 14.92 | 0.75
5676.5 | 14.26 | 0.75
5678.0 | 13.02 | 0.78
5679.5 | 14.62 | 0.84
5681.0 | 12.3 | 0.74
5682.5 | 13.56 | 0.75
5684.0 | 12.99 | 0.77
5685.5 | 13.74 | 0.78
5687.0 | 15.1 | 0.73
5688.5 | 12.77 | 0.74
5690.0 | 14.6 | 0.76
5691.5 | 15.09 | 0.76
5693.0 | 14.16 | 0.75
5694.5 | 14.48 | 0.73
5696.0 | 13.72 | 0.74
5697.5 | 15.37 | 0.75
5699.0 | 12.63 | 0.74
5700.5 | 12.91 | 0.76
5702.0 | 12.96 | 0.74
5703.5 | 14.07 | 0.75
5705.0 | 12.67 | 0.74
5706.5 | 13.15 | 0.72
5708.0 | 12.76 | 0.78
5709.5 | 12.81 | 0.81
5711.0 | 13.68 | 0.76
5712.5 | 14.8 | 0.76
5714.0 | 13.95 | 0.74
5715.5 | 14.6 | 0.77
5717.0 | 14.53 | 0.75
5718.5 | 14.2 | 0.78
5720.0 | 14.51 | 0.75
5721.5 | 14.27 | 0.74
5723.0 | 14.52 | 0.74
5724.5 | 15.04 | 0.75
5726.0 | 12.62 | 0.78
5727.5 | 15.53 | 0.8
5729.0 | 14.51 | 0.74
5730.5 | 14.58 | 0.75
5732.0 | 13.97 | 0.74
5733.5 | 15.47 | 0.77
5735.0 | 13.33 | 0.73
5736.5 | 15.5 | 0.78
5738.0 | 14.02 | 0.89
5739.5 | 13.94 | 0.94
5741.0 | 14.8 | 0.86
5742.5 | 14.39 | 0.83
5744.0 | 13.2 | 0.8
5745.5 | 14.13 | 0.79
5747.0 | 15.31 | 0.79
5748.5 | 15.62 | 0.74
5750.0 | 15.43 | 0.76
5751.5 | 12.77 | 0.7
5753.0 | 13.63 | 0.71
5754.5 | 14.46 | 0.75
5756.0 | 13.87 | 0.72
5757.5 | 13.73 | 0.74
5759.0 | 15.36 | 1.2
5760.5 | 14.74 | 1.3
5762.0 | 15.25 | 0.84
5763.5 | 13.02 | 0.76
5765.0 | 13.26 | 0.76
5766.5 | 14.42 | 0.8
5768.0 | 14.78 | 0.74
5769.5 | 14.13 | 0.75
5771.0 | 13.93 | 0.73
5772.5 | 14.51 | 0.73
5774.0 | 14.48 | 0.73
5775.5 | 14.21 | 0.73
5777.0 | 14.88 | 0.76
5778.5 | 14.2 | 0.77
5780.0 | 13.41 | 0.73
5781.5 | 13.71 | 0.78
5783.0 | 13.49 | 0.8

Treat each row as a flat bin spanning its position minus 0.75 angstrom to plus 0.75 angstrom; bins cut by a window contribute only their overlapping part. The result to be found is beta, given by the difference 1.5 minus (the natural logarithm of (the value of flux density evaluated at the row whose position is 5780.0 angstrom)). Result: -1.10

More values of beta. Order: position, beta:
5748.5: -1.25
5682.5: -1.11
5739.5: -1.13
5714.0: -1.14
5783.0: -1.10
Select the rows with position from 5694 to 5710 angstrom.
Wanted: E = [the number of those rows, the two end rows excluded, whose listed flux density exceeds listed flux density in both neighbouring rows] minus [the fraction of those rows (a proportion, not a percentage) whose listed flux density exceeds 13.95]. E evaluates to 2.7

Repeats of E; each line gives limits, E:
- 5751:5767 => 2.5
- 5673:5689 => 2.5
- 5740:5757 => 1.4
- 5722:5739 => 4.2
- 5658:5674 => 2.5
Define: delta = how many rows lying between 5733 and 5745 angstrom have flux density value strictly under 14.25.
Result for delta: 4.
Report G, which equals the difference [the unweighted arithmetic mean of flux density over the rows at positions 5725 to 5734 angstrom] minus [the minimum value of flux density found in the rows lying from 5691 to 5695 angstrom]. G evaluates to 0.29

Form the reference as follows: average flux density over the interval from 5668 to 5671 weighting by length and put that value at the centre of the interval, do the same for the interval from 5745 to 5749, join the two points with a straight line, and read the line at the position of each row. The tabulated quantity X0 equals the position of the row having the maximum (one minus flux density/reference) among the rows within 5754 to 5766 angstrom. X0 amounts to 5763.5 angstrom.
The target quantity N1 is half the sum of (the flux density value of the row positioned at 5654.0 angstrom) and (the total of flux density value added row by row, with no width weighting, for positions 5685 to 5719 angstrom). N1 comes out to 166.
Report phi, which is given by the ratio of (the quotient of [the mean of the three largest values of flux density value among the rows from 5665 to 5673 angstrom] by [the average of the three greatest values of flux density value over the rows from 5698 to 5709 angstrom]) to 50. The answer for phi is 0.0217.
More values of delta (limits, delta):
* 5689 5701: 4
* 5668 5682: 3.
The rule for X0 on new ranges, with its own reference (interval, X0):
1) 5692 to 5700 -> 5699.0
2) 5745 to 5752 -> 5751.5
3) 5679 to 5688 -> 5681.0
